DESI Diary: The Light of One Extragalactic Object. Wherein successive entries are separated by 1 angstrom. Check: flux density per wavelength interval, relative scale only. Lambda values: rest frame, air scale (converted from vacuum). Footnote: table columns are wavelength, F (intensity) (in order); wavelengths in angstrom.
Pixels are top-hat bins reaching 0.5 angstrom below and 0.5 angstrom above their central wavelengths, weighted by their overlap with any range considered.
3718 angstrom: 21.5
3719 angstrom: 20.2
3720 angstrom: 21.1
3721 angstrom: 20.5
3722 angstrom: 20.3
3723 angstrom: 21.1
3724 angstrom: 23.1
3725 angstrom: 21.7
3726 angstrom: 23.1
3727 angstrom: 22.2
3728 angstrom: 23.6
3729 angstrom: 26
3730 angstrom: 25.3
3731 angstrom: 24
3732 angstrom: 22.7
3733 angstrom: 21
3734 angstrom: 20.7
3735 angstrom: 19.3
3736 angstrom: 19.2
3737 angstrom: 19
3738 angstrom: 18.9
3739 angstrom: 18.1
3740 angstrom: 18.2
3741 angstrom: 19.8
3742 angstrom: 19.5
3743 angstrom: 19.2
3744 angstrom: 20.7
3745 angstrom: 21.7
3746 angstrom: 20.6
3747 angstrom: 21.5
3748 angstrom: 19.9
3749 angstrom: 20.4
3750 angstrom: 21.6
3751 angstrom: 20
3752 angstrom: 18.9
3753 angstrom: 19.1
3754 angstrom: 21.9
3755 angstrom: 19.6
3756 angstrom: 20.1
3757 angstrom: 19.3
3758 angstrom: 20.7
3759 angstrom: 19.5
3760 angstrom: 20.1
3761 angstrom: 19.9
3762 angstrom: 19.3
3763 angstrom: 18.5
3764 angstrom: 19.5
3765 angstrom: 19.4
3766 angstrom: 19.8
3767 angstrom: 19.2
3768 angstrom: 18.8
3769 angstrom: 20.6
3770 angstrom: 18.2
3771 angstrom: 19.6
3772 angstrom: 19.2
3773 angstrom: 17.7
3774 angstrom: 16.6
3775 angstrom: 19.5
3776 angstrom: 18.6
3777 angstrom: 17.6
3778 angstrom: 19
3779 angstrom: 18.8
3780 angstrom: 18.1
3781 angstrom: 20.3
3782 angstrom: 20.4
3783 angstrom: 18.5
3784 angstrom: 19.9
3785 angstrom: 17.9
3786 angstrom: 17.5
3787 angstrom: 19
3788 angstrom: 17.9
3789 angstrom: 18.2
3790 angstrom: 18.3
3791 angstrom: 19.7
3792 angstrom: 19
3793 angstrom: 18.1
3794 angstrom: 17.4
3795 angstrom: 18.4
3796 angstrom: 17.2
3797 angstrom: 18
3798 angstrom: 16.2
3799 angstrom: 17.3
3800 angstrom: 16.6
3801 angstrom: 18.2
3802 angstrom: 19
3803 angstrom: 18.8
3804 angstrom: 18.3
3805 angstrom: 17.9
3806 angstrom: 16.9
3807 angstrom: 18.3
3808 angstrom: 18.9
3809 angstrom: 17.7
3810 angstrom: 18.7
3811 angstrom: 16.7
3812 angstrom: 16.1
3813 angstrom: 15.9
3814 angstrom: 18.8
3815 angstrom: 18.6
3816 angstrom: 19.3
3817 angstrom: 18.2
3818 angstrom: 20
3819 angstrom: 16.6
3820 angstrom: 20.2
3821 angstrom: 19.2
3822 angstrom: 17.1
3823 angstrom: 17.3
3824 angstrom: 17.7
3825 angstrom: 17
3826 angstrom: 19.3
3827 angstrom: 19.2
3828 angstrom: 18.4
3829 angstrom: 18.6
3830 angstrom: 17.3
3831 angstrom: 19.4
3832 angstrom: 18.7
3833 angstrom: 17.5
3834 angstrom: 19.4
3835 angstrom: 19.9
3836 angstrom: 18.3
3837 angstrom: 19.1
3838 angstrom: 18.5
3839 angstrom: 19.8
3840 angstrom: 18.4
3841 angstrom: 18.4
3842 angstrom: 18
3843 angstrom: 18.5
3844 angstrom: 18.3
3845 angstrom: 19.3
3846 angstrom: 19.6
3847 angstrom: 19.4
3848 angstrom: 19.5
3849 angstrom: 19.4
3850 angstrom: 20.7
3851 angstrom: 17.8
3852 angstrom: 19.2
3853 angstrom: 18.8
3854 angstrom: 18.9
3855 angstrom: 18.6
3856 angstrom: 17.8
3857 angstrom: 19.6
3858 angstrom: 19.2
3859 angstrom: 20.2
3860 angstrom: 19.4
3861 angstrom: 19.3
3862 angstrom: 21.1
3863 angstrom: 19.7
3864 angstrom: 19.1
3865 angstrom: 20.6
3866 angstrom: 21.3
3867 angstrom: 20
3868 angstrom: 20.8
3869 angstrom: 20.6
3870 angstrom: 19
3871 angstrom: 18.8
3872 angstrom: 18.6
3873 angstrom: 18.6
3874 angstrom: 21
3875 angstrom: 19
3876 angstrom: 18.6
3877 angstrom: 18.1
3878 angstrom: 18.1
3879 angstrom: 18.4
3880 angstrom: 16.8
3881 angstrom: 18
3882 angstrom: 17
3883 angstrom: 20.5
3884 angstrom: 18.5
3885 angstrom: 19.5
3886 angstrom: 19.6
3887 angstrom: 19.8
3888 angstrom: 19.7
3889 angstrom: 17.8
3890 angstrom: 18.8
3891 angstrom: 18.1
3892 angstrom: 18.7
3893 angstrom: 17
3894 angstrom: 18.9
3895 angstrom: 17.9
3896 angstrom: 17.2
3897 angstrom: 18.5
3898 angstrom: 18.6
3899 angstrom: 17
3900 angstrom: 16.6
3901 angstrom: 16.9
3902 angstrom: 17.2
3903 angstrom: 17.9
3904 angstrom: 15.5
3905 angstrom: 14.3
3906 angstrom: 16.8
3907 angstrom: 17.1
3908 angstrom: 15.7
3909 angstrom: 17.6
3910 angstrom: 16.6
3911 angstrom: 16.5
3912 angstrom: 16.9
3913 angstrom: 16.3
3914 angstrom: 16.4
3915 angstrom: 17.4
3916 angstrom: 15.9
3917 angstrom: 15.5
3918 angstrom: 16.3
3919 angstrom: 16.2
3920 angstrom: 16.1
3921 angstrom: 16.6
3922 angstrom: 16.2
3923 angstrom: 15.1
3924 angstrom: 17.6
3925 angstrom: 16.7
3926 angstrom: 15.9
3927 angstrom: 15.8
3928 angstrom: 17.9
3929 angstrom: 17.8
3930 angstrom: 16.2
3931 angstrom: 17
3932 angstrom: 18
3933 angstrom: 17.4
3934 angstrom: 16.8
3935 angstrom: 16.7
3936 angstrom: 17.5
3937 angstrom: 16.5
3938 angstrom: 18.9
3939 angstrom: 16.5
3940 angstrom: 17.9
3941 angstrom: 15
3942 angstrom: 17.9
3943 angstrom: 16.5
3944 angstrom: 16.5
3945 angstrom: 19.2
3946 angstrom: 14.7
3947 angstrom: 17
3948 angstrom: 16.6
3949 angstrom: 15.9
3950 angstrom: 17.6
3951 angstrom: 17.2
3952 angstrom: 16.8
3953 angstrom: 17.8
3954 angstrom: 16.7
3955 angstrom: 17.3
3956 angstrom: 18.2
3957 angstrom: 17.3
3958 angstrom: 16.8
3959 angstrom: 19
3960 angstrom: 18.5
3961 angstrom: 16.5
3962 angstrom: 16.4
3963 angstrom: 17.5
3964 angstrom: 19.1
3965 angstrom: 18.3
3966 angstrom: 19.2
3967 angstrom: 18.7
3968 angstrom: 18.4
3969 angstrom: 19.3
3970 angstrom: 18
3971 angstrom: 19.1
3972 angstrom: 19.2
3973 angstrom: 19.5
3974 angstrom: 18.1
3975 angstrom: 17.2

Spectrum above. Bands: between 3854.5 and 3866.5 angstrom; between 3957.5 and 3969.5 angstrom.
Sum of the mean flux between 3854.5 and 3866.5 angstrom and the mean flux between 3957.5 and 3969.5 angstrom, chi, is 37.8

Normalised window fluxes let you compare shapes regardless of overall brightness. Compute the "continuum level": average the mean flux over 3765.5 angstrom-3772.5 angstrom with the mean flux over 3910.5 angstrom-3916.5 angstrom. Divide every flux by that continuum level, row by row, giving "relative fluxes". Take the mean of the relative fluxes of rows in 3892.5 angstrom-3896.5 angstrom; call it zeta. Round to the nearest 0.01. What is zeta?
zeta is 0.99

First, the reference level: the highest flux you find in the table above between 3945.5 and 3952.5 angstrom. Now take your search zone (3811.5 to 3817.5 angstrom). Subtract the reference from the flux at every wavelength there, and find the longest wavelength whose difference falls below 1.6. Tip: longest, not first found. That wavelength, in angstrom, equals 3817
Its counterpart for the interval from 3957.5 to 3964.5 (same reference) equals 3964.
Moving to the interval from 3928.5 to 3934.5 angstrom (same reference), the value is 3934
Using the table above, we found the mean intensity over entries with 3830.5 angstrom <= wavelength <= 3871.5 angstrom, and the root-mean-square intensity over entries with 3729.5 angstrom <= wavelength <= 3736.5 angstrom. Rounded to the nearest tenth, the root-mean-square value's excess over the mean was 2.6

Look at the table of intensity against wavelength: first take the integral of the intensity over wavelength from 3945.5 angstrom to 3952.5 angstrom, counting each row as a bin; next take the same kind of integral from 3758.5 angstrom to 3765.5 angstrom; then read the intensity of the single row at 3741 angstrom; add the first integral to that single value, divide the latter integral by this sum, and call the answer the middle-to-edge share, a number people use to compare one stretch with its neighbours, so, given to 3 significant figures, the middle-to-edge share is 1.00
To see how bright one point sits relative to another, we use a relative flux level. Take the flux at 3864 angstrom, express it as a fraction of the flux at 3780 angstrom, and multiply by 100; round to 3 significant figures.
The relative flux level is 106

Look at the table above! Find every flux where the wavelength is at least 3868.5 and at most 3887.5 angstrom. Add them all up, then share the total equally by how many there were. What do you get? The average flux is 18.9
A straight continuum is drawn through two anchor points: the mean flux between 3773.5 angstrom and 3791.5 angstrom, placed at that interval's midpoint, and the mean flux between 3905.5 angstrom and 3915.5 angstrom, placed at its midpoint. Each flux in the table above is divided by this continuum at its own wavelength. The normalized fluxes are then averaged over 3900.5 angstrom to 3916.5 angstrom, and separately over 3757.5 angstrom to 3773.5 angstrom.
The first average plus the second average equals 2.01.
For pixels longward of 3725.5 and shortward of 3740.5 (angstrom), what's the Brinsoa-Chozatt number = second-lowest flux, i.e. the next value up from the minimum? 18.2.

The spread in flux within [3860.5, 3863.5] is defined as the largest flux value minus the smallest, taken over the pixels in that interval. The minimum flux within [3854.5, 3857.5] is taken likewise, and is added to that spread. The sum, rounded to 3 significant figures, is 19.6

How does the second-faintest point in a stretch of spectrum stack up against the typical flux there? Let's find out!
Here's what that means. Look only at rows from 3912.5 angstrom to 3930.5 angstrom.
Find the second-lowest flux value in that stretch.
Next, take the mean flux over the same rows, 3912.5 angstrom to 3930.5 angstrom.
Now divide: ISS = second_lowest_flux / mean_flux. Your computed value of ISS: 0.94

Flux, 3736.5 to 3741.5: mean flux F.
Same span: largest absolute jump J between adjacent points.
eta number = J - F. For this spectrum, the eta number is -17.2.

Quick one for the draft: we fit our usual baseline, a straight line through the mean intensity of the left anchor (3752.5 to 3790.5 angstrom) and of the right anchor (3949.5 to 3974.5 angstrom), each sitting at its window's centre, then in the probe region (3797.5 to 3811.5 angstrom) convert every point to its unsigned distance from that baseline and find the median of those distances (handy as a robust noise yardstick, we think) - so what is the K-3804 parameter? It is 0.88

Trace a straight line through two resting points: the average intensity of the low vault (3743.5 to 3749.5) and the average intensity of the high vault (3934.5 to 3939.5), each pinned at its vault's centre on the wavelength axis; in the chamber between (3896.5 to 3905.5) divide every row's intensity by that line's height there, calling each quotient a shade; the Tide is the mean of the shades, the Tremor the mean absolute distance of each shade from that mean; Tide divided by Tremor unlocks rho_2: 17.4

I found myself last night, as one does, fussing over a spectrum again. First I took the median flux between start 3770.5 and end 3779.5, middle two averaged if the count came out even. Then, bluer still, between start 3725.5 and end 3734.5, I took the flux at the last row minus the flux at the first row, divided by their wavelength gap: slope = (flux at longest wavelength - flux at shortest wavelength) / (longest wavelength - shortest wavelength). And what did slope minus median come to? -19.1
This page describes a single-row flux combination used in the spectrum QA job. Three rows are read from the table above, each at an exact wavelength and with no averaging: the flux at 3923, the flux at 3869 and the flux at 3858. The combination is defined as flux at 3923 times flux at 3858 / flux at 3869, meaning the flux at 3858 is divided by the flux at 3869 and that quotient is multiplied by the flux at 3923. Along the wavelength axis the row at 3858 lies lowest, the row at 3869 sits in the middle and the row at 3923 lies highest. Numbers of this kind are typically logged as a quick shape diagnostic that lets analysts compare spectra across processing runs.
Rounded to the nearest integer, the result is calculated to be 14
